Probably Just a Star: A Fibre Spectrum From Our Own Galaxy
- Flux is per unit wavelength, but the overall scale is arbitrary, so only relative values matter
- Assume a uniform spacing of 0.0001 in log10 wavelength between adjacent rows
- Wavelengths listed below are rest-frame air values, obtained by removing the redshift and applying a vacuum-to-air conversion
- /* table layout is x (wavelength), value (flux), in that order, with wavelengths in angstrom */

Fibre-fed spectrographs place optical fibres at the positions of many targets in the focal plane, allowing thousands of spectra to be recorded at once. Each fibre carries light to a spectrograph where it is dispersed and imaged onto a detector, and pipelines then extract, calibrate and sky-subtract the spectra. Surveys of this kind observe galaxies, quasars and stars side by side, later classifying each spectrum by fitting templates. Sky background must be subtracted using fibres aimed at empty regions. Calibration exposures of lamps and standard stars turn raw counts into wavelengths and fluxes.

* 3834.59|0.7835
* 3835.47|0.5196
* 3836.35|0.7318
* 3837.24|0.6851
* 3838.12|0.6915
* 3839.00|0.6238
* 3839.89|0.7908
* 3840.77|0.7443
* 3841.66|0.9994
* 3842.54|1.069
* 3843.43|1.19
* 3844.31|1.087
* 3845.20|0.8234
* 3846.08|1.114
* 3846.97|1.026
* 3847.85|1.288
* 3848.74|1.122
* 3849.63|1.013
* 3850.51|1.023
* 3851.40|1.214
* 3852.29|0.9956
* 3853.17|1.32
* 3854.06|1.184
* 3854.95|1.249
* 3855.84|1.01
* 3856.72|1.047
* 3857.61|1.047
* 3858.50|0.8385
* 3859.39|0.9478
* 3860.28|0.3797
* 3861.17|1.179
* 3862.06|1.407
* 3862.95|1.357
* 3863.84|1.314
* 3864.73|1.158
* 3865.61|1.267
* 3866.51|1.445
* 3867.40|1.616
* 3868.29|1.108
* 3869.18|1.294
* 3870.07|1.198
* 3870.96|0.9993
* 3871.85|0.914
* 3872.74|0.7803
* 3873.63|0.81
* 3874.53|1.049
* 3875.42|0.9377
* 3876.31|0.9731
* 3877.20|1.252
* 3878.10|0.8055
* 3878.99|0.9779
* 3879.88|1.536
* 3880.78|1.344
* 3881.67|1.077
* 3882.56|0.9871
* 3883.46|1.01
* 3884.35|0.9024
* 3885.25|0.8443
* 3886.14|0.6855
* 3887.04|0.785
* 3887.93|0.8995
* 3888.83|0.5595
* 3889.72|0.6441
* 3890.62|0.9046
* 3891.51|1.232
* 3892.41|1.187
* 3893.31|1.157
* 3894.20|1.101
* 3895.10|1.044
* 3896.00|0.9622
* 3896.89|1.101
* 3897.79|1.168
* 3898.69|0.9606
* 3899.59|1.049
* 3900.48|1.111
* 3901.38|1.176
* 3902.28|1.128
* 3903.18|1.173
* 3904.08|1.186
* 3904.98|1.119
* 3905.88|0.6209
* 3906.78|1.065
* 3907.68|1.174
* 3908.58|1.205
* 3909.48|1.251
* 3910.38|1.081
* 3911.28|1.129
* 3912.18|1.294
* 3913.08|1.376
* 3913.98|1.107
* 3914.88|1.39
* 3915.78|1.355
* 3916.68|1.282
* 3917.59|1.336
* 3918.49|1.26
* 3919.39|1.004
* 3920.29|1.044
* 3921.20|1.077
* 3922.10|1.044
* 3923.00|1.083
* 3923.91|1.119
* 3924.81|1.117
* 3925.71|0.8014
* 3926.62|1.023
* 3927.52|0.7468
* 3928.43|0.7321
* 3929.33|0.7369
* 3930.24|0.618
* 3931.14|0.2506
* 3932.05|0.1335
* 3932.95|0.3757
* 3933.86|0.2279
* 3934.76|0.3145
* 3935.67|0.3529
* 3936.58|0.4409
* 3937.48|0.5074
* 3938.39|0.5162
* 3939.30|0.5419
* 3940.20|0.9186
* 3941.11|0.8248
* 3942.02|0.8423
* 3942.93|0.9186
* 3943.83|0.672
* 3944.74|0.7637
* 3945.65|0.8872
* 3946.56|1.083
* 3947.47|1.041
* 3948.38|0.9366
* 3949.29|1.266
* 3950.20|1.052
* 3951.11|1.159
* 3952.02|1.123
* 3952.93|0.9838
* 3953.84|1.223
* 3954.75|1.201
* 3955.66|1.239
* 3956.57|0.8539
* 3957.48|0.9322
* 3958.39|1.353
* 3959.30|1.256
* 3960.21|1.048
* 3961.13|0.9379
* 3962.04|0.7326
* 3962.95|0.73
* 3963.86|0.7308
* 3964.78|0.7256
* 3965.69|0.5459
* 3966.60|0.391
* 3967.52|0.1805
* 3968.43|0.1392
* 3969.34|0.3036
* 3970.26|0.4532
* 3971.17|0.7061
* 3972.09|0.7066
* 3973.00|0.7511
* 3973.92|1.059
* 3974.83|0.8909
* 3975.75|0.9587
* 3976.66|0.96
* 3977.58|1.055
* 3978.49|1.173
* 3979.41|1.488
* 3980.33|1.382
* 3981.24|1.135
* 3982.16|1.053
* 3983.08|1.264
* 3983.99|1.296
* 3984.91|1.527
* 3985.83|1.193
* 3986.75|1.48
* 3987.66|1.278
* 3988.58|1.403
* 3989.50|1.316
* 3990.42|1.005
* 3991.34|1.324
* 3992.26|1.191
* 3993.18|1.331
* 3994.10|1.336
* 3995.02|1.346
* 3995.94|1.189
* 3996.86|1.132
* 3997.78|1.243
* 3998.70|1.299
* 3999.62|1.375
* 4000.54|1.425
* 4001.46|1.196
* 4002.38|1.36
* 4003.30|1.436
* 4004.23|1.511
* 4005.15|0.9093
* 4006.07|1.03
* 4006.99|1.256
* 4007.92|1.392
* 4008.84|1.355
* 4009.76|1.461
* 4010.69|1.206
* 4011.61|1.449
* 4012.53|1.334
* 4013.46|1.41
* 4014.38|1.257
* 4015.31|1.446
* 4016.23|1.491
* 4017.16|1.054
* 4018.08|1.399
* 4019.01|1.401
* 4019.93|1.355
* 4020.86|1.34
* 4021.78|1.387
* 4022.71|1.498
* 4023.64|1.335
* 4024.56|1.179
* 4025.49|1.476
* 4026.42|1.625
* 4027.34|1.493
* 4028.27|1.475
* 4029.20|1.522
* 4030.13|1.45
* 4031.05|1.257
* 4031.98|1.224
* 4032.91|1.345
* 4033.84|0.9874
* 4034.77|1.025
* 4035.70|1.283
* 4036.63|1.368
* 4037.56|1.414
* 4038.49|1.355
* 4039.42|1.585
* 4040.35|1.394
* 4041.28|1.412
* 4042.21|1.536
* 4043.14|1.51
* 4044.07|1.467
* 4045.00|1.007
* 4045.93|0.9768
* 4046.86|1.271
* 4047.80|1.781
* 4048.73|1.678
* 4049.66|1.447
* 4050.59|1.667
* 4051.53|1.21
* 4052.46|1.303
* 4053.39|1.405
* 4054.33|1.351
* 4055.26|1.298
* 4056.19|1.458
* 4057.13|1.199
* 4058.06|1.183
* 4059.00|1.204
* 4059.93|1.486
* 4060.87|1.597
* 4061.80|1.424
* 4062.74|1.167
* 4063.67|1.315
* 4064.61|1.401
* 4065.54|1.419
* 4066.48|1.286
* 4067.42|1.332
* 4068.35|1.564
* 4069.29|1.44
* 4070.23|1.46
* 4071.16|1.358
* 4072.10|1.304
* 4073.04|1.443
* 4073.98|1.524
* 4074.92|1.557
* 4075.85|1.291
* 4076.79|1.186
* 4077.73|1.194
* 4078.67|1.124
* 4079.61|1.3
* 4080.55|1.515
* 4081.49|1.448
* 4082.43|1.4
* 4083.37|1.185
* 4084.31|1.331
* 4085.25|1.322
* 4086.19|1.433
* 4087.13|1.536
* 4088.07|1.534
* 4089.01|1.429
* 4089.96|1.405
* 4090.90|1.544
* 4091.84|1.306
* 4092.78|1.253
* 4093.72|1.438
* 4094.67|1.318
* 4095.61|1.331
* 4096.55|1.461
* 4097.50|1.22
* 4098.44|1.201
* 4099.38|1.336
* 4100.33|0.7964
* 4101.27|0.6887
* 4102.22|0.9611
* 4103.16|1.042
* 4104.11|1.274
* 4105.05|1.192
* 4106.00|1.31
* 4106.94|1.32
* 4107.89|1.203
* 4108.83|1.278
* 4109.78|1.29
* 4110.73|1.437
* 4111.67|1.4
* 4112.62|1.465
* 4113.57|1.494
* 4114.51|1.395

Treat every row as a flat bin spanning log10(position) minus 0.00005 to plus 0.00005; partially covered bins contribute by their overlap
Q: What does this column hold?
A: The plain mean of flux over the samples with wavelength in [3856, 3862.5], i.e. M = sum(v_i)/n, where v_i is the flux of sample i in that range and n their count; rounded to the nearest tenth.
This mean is 1.0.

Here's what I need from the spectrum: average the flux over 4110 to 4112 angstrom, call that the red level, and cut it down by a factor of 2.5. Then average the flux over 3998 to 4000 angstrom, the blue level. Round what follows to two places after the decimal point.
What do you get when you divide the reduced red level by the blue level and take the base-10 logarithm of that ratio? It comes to -0.37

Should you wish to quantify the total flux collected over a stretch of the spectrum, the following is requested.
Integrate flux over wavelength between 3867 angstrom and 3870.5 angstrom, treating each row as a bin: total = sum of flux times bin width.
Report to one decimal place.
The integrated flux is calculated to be 4.6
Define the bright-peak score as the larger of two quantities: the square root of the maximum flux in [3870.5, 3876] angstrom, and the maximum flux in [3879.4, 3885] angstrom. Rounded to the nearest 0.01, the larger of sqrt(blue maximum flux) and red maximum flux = 1.54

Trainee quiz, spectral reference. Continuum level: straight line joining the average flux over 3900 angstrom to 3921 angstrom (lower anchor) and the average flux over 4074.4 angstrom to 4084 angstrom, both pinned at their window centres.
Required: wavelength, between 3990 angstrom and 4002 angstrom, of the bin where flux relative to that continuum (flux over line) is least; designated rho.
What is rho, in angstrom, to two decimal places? 3990.42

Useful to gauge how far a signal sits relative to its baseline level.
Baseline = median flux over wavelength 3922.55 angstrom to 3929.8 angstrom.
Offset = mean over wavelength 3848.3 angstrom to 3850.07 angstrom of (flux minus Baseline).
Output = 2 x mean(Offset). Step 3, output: 0.31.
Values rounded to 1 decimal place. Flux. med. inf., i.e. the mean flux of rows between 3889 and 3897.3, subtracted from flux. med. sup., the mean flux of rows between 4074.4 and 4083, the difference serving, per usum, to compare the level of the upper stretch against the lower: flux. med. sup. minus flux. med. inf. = 0.3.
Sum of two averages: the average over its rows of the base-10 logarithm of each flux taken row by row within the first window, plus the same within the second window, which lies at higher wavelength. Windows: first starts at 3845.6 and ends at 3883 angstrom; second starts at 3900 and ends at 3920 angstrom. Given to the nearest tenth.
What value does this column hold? 0.1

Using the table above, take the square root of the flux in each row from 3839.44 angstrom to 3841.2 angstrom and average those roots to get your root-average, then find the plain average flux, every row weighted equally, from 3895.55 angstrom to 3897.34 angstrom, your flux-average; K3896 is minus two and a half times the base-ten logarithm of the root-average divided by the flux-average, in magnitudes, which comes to 0.18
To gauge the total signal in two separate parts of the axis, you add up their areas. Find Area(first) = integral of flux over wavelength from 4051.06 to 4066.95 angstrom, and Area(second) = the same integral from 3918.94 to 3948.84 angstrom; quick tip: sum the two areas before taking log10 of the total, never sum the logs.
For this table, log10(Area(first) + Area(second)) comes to 1.64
